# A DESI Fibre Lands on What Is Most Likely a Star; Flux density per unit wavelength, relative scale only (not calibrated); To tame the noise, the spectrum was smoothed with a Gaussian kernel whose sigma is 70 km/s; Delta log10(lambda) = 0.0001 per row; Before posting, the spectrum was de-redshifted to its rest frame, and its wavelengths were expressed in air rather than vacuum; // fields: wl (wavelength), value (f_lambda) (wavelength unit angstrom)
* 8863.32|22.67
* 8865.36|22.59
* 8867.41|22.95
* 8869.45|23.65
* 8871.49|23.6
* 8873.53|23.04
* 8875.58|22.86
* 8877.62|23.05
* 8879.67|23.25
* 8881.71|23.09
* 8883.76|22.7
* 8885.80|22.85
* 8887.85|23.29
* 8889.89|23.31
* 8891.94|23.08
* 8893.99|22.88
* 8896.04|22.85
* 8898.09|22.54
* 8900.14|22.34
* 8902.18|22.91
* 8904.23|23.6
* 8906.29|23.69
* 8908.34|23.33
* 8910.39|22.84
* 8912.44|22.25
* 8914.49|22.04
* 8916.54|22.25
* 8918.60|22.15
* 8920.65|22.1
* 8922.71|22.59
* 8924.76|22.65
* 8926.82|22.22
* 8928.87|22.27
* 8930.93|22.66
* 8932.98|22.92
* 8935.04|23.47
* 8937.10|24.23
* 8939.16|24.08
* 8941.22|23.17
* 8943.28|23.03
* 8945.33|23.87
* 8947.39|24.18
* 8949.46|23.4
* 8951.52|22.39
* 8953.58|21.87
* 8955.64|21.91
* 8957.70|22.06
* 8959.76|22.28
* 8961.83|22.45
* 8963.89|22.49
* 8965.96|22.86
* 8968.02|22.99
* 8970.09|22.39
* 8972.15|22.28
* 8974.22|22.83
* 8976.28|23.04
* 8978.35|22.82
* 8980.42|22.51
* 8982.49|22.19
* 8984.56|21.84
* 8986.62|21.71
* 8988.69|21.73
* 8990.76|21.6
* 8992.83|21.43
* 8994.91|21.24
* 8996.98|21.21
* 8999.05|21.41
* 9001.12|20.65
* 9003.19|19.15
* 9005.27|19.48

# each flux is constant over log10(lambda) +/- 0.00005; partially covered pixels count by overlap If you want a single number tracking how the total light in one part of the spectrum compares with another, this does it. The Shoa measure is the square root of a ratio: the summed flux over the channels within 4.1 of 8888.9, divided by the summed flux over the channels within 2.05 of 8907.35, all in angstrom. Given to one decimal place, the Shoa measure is 1.4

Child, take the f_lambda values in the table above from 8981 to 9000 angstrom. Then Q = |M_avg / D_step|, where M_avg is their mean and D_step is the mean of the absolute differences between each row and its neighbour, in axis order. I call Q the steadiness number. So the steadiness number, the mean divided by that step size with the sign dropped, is 142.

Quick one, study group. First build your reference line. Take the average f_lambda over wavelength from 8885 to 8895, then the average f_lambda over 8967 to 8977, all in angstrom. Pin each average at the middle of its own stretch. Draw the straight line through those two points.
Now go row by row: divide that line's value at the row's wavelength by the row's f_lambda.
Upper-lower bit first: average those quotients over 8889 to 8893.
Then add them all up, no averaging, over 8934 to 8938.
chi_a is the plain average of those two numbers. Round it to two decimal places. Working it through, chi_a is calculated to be 1.46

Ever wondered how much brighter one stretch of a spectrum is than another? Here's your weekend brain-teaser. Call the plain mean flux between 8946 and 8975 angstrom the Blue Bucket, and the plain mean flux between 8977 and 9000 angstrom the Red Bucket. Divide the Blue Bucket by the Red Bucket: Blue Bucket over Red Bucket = 1.04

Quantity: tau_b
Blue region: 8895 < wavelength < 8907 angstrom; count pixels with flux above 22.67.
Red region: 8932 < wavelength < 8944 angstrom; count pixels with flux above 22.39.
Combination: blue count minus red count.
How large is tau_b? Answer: -2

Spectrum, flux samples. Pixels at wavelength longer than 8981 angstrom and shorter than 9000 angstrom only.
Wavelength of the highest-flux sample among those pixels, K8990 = 8982.49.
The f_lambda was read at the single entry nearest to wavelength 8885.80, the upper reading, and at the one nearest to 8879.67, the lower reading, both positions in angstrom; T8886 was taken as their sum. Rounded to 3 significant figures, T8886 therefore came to 46.1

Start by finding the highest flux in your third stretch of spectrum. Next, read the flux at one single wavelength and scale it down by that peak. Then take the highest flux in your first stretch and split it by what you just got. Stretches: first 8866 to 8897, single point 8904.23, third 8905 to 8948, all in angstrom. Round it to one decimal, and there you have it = 24.3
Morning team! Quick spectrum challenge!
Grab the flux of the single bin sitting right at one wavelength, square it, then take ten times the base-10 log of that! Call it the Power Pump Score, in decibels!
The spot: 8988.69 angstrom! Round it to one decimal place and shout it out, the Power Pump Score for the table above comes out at 26.7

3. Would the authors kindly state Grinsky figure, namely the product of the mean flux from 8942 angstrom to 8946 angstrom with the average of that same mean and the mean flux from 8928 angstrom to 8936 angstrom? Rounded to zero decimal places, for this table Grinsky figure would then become 543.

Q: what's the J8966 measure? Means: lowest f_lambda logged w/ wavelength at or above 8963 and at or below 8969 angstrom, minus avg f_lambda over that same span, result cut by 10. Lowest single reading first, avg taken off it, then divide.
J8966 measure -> -0.029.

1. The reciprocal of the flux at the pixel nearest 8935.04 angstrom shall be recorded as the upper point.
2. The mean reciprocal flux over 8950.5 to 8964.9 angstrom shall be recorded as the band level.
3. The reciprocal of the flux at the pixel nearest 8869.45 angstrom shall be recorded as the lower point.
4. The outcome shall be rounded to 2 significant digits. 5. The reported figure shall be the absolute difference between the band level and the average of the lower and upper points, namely 0.0026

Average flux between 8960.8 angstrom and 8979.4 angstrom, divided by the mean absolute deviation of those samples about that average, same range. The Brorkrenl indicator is 91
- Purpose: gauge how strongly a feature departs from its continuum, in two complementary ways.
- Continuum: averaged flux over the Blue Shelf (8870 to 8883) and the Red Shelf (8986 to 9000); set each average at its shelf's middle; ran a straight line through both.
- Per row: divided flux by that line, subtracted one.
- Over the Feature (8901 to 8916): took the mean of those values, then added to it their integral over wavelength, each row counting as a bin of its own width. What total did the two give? 0.2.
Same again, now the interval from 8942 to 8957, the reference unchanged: 0.6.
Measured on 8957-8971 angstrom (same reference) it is 0.4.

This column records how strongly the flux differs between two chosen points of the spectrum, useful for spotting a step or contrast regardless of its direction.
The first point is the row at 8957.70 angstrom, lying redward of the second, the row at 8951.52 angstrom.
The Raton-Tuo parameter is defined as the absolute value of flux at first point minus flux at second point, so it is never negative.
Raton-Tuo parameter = 0.33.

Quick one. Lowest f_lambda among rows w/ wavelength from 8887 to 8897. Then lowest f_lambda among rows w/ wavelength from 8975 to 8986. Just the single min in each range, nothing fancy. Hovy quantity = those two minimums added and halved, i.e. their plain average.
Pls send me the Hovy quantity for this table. 22.3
